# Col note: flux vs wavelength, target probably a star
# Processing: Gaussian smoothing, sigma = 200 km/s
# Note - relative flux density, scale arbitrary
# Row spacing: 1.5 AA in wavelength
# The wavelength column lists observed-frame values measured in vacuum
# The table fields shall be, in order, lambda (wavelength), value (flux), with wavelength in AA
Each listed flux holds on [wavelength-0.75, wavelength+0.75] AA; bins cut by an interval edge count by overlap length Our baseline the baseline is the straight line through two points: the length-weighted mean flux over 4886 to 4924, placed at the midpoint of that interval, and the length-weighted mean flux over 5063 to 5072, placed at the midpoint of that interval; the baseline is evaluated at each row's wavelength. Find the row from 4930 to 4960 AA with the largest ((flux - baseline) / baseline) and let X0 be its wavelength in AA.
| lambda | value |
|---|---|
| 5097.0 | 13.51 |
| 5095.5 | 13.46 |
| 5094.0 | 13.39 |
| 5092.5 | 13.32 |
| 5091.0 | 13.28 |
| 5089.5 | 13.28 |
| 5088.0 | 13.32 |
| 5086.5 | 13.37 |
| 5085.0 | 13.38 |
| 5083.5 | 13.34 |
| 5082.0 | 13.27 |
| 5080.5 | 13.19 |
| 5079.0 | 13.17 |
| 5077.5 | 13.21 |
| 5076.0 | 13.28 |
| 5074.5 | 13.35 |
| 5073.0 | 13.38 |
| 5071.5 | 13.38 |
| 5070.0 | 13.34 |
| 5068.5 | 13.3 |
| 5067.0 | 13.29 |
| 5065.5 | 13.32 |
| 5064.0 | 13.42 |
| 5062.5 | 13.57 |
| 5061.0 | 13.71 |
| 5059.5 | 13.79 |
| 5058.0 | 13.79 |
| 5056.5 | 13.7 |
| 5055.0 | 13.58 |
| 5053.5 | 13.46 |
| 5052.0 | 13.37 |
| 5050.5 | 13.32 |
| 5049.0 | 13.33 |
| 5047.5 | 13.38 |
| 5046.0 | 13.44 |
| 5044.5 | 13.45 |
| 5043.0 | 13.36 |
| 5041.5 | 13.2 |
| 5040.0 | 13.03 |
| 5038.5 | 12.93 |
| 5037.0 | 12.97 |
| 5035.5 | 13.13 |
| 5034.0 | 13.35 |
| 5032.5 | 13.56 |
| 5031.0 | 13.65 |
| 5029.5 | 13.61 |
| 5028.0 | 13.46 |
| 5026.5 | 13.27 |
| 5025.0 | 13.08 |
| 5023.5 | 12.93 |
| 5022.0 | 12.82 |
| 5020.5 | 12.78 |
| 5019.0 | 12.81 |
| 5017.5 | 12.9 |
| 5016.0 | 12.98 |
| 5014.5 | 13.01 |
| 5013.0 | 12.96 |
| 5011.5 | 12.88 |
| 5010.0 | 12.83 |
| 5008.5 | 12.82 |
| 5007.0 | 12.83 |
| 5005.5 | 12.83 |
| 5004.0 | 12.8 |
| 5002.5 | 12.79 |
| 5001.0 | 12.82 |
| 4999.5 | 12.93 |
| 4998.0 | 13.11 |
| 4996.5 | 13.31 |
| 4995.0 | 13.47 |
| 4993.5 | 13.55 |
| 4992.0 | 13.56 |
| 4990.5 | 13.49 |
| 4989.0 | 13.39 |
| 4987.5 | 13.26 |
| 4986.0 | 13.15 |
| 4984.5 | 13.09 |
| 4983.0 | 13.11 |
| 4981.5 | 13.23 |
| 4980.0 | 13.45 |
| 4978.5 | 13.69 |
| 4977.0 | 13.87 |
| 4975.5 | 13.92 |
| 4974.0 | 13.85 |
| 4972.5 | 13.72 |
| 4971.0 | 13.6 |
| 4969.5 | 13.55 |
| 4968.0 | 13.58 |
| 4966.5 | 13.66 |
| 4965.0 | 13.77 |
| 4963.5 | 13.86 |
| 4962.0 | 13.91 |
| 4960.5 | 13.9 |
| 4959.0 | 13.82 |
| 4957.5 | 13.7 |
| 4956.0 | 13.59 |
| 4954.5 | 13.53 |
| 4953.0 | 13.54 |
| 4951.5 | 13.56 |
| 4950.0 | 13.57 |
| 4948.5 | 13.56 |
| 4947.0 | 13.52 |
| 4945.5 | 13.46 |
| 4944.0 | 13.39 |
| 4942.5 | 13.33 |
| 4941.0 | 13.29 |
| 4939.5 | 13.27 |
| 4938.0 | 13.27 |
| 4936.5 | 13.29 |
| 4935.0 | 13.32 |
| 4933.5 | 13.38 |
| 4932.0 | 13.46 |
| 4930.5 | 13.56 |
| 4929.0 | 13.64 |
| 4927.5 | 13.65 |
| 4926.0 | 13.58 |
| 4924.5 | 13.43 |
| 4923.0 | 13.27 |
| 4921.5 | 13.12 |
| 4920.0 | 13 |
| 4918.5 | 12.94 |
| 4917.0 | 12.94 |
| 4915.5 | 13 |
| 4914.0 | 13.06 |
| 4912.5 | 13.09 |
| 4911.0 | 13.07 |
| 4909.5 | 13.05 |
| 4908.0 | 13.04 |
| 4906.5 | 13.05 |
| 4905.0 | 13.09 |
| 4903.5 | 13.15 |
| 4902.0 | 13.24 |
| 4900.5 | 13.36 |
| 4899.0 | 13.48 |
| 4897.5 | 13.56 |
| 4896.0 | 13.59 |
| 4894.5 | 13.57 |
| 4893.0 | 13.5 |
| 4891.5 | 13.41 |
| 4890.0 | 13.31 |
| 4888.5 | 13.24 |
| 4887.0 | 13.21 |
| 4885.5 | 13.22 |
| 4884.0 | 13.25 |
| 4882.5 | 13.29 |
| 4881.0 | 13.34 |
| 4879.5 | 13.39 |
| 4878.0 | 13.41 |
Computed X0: 4959.0 AA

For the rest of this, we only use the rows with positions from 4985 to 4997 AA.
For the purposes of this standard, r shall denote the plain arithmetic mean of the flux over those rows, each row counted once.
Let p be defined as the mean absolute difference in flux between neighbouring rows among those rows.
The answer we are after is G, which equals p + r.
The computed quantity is 13.5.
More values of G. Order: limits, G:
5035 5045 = 13.3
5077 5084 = 13.3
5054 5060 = 13.8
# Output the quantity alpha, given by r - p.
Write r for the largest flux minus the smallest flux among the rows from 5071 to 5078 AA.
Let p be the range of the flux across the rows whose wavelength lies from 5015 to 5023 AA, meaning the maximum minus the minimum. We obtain 0.0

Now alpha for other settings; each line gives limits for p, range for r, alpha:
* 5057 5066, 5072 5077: -0.4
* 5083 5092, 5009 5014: 0.0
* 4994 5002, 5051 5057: -0.3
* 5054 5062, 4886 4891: -0.1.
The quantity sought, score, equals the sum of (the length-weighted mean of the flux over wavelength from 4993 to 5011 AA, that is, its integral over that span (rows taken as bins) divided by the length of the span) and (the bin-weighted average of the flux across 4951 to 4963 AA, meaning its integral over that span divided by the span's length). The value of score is 26.7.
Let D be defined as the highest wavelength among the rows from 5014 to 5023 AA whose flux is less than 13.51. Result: 5022.0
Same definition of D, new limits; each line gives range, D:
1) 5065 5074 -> 5073.0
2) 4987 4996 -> 4995.0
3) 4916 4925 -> 4924.5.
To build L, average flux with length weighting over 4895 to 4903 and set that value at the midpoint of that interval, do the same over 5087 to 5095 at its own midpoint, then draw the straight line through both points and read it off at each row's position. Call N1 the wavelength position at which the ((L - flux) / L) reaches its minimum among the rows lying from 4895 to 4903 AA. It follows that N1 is 4896.0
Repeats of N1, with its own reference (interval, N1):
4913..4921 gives 4914.0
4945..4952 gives 4950.0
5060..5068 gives 5061.0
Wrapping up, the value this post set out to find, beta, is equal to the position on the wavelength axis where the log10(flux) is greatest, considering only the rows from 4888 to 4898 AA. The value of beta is 4896.0 AA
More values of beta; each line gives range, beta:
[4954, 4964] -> 4962.0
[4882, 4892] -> 4891.5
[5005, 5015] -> 5014.5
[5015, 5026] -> 5025.0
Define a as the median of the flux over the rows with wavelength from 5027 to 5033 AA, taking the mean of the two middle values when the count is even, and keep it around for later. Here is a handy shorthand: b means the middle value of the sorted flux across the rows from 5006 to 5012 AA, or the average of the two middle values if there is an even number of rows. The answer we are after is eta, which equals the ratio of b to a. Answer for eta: 0.94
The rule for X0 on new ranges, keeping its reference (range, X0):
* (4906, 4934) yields 4927.5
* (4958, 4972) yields 4962.0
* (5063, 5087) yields 5064.0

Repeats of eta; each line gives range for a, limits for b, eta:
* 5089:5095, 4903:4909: 0.98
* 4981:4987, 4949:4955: 1.03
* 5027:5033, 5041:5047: 0.99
